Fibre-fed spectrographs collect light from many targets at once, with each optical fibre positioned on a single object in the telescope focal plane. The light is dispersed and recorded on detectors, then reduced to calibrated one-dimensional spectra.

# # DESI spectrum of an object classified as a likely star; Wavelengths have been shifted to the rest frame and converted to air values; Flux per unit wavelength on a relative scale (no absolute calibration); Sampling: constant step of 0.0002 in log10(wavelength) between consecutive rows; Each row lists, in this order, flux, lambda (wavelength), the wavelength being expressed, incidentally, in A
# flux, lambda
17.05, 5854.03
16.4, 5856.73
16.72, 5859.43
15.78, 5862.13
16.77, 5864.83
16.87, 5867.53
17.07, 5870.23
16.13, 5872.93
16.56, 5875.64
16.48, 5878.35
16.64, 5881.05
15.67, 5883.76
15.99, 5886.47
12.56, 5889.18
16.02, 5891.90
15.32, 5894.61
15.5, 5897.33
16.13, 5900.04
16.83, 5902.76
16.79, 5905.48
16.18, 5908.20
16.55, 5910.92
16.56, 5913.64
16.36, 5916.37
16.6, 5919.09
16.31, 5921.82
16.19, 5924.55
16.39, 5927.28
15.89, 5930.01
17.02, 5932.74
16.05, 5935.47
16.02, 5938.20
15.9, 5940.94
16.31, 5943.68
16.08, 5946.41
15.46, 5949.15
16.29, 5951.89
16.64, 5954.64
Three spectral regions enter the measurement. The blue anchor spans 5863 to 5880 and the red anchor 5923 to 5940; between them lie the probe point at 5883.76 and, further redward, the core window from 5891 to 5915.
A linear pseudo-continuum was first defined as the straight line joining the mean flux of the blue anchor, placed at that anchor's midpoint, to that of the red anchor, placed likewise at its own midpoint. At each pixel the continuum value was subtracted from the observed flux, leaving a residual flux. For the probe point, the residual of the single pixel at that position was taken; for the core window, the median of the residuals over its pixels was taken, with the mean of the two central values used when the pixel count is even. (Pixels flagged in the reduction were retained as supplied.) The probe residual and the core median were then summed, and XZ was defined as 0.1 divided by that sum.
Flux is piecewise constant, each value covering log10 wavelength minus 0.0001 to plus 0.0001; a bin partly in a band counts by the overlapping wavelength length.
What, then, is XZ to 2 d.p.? -0.09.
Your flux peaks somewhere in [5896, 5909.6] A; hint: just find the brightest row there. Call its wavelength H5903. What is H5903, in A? 5902.76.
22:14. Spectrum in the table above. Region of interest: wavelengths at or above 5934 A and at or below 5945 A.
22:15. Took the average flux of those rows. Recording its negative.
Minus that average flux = -16.1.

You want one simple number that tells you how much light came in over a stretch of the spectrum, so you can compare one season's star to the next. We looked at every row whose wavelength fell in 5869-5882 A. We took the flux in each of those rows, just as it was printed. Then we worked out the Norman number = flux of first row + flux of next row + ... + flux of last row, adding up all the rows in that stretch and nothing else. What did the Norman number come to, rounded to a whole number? 83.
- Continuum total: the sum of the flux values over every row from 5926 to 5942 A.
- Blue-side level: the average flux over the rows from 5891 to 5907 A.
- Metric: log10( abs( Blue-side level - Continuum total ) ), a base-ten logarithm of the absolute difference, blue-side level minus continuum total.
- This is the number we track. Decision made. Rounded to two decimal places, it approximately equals 1.91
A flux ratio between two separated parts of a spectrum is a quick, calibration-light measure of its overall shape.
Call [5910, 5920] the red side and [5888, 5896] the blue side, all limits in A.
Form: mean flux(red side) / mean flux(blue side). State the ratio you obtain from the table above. 1.13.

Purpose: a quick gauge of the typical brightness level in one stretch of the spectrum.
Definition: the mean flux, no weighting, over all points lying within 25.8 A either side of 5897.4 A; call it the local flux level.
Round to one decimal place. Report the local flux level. 16.1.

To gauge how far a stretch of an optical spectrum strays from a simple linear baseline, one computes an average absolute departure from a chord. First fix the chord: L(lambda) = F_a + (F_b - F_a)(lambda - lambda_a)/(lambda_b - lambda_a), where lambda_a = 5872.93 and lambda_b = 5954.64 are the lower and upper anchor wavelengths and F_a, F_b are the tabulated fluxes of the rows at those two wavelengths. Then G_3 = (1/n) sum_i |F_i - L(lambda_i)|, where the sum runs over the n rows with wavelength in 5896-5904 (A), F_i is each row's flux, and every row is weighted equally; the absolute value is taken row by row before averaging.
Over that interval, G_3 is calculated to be 0.49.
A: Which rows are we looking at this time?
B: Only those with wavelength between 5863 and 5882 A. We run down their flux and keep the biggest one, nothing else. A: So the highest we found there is 17.07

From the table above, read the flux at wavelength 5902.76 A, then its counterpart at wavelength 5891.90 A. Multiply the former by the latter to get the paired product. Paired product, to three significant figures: 270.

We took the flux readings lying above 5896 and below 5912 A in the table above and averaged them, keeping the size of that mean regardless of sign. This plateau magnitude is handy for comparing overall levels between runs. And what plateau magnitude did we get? 16.33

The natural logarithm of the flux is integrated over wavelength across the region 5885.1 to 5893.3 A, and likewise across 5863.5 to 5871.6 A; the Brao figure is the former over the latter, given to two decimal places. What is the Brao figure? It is 0.96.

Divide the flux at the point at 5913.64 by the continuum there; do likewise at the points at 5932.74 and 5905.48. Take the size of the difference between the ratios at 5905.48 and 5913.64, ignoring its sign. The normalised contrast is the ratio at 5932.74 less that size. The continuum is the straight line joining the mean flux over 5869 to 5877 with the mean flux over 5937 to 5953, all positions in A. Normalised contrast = 1.05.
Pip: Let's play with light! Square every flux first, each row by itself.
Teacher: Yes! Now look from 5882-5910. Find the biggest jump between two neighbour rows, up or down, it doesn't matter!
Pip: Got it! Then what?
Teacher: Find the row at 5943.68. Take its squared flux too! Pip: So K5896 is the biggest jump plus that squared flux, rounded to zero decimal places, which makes 365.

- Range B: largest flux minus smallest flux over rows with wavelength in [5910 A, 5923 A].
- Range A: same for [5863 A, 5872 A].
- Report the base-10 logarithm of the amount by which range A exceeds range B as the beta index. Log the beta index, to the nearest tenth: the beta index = -2.0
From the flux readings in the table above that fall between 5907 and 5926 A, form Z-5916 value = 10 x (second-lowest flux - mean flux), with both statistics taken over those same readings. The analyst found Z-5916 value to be -2.0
